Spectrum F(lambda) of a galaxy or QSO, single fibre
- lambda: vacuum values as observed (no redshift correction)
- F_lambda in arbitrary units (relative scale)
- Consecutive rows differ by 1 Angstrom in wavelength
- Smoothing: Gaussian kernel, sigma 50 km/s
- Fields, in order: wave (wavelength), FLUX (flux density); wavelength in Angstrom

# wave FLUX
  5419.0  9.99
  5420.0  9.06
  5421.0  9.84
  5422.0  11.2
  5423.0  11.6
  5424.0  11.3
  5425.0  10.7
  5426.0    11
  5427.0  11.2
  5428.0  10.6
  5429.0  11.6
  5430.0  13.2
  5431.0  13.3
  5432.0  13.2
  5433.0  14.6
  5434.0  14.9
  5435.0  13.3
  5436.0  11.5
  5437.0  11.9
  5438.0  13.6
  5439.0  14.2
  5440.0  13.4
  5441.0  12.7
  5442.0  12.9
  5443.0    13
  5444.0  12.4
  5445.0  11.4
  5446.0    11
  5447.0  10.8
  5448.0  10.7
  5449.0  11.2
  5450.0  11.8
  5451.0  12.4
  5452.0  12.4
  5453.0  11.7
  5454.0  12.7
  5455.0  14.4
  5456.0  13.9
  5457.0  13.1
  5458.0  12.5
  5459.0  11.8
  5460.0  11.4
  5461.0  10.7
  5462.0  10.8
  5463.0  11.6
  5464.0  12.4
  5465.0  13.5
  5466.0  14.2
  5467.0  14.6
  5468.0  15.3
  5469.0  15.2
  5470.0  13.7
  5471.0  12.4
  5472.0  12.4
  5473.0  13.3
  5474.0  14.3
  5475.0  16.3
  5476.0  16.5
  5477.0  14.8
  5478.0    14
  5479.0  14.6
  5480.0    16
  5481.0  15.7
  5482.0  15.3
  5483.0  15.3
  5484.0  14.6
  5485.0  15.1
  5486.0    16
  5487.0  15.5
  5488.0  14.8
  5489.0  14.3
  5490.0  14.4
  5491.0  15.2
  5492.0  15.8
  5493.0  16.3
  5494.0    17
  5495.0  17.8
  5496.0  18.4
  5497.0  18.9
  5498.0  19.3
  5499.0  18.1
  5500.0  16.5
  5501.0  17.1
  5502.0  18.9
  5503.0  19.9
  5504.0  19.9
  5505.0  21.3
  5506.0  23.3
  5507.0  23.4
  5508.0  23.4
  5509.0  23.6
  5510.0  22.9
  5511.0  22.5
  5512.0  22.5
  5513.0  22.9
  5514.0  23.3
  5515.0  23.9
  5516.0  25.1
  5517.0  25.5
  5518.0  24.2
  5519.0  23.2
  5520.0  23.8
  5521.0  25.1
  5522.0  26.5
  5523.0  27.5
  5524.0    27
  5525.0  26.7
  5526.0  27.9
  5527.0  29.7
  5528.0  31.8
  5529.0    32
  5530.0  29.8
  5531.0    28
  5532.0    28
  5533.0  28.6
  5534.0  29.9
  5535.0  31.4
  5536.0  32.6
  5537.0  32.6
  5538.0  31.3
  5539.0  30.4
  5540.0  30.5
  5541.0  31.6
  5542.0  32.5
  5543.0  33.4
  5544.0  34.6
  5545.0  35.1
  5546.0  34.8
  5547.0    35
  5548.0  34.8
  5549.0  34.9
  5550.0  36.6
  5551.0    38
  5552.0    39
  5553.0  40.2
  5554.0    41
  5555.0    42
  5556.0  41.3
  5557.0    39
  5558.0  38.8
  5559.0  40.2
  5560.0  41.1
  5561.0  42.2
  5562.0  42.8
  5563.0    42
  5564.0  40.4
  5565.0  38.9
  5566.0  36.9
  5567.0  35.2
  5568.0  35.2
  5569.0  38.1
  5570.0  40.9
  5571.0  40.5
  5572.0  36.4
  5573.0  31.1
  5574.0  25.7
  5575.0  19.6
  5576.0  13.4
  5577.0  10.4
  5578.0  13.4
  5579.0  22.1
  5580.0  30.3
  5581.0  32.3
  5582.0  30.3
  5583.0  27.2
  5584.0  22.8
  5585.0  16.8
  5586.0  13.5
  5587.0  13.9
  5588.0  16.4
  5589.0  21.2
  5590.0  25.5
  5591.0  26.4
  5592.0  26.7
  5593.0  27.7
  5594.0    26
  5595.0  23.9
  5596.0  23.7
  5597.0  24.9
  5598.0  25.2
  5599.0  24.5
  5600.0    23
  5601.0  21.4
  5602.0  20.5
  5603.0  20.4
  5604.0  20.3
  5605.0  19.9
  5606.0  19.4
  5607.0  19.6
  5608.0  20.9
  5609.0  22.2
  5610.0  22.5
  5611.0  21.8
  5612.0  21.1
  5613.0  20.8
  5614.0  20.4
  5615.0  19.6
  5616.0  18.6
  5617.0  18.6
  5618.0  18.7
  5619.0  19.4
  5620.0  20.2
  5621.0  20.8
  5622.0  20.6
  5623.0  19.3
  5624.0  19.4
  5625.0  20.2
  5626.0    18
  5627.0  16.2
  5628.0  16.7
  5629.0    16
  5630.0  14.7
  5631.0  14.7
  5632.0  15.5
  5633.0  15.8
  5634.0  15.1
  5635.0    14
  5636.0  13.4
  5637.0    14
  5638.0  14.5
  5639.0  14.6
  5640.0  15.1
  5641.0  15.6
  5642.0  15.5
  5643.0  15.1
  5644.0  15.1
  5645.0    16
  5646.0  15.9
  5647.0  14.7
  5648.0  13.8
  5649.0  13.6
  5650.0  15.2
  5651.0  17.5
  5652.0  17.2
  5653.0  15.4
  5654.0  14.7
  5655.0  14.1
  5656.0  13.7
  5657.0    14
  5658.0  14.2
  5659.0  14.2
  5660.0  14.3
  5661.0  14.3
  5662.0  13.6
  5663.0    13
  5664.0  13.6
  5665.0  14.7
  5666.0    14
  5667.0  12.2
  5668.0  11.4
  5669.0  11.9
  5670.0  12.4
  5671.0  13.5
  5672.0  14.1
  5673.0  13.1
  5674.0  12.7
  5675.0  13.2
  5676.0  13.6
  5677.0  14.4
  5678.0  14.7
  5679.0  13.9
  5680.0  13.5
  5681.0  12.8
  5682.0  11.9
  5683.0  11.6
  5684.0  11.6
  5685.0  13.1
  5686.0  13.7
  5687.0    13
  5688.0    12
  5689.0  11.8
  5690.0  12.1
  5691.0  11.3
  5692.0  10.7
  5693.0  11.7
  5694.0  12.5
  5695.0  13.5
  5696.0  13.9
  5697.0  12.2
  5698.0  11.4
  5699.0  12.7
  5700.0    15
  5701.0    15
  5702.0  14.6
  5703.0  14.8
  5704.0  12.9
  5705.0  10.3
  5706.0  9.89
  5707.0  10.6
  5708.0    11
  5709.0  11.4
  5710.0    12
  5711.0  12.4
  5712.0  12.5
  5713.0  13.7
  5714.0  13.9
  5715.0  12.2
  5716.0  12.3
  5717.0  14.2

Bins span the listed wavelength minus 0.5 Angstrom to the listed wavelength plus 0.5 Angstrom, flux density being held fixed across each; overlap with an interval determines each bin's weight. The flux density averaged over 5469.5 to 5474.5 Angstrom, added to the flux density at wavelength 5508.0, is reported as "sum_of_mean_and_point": 36.6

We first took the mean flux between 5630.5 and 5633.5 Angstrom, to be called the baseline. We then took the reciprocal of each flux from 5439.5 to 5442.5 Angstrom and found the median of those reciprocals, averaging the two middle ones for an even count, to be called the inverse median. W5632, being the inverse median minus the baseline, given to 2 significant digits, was -15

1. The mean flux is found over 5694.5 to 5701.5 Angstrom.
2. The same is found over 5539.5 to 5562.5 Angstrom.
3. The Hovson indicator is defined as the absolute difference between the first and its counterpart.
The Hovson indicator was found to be 24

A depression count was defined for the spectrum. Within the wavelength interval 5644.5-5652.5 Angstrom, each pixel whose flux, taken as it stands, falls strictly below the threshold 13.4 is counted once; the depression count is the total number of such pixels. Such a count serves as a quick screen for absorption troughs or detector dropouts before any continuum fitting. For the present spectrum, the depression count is 0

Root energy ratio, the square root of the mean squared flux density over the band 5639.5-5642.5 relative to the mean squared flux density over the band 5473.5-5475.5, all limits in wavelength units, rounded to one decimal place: 1.0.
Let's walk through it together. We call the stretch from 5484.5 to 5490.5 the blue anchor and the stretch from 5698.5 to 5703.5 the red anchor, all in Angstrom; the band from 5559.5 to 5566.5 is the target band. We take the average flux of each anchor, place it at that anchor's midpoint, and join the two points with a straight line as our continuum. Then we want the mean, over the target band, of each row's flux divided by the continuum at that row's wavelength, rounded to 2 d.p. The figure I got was 2.74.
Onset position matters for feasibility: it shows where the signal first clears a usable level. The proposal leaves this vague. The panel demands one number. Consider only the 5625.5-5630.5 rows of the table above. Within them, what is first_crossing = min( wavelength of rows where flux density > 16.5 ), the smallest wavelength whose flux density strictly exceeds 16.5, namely 5626.0 Angstrom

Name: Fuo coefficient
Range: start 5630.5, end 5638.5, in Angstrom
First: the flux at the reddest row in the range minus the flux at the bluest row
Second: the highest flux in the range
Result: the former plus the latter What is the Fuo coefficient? 16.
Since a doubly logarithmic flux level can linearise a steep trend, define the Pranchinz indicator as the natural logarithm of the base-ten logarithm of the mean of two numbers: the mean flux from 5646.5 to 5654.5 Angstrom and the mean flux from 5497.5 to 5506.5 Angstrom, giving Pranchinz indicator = 0.214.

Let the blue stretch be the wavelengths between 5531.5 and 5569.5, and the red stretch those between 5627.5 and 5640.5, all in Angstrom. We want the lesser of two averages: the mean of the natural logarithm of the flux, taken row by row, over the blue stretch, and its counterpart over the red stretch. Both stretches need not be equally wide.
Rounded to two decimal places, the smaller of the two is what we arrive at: 2.70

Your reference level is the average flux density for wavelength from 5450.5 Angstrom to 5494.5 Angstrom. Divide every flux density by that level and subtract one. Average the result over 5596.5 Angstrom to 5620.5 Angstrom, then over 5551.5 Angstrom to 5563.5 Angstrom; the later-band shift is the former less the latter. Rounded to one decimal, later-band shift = -1.4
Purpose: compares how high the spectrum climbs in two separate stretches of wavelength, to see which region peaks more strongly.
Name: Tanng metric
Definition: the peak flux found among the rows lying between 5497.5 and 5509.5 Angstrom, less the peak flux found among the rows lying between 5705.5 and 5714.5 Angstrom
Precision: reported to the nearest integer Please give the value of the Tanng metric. 10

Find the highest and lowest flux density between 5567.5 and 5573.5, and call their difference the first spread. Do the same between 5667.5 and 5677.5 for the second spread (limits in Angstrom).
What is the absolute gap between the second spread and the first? 6.8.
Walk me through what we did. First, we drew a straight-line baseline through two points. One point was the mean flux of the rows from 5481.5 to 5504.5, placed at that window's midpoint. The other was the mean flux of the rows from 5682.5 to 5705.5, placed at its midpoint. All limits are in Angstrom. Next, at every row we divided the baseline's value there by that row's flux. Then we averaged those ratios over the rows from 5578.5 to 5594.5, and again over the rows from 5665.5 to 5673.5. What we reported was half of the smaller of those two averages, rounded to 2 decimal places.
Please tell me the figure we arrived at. 0.34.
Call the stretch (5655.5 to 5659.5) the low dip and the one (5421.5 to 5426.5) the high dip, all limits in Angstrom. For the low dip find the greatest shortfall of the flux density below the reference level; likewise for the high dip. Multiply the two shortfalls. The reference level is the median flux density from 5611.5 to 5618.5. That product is 53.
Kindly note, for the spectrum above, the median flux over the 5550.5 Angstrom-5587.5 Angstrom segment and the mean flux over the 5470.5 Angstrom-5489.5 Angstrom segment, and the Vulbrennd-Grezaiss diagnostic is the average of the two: 26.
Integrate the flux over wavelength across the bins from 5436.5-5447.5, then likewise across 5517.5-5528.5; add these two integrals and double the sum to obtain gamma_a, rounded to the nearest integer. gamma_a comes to 861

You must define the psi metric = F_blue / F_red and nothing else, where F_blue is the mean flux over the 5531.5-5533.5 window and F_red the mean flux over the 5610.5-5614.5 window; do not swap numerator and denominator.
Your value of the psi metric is 1.3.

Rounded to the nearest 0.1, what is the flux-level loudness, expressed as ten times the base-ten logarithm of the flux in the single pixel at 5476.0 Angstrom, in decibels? 12.2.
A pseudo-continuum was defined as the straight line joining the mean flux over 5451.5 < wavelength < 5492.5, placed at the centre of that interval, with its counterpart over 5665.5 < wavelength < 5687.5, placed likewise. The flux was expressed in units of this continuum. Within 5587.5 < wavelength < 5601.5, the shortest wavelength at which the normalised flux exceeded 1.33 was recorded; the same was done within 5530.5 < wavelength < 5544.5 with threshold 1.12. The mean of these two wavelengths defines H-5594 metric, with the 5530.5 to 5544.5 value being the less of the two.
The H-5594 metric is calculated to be 5560.0 Angstrom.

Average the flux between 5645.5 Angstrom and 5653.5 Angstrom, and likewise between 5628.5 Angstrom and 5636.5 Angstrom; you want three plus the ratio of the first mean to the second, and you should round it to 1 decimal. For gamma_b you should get 4.0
